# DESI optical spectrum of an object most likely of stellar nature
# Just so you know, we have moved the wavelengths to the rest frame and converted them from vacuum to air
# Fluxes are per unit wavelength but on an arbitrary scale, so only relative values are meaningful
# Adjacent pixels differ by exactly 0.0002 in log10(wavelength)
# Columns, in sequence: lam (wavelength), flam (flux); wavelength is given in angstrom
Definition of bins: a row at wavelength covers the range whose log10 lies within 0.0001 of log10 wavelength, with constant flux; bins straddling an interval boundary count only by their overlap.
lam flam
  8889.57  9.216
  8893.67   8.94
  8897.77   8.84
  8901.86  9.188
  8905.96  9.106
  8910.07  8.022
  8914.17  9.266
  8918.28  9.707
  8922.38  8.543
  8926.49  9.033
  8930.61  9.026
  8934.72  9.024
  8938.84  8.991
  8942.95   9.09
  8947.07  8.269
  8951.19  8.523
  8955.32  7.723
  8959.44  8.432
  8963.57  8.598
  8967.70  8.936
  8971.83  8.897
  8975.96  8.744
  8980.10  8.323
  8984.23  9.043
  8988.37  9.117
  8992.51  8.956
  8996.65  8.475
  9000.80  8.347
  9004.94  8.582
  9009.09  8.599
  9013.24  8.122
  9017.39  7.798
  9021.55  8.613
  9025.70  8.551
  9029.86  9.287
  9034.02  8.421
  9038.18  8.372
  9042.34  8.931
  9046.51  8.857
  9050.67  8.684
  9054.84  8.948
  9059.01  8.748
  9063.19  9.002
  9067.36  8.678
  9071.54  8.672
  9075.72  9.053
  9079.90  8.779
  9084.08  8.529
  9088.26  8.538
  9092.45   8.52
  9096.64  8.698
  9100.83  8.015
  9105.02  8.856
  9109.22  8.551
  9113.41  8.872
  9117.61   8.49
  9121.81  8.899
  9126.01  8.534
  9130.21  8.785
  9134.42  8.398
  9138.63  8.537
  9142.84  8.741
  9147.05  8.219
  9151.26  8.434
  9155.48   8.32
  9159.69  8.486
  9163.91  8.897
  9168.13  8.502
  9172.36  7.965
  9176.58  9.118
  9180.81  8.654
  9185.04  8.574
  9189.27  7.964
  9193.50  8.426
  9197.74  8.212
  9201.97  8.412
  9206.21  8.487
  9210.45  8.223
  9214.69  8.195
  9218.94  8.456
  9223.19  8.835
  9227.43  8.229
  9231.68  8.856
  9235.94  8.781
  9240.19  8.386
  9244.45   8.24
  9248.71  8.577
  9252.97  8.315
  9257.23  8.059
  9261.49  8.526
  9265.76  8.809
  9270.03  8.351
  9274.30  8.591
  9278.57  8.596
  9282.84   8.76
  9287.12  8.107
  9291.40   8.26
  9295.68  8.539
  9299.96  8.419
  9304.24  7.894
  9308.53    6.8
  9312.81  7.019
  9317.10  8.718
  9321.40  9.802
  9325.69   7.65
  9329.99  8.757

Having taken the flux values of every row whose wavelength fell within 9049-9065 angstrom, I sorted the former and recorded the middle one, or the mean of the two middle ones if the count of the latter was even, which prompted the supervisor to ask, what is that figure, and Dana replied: 8.848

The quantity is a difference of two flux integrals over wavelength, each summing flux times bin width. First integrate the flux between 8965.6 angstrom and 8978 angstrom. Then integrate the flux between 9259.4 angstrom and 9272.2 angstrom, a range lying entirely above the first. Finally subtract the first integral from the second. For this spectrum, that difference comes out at 0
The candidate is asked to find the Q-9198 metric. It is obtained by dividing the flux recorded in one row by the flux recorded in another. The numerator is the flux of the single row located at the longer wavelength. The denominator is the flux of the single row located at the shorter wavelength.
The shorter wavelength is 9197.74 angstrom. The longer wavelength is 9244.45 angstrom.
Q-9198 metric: 1.00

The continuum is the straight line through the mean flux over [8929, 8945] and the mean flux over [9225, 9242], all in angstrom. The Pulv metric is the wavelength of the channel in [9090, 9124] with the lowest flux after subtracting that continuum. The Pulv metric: 9100.83 angstrom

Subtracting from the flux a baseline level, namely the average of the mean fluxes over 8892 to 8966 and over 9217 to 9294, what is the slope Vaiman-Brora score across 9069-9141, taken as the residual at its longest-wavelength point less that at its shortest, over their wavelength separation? -0.002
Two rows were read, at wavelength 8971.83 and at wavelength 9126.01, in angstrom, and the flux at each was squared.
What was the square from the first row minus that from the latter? 6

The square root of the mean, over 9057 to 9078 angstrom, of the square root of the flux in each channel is 1.72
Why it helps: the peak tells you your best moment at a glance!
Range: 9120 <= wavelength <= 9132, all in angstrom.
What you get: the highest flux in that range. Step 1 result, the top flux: 8.899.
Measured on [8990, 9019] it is 8.956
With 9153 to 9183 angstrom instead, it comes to 9.118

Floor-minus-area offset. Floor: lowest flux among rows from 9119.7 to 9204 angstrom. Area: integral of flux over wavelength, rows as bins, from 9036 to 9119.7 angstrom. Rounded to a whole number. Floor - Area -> -719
